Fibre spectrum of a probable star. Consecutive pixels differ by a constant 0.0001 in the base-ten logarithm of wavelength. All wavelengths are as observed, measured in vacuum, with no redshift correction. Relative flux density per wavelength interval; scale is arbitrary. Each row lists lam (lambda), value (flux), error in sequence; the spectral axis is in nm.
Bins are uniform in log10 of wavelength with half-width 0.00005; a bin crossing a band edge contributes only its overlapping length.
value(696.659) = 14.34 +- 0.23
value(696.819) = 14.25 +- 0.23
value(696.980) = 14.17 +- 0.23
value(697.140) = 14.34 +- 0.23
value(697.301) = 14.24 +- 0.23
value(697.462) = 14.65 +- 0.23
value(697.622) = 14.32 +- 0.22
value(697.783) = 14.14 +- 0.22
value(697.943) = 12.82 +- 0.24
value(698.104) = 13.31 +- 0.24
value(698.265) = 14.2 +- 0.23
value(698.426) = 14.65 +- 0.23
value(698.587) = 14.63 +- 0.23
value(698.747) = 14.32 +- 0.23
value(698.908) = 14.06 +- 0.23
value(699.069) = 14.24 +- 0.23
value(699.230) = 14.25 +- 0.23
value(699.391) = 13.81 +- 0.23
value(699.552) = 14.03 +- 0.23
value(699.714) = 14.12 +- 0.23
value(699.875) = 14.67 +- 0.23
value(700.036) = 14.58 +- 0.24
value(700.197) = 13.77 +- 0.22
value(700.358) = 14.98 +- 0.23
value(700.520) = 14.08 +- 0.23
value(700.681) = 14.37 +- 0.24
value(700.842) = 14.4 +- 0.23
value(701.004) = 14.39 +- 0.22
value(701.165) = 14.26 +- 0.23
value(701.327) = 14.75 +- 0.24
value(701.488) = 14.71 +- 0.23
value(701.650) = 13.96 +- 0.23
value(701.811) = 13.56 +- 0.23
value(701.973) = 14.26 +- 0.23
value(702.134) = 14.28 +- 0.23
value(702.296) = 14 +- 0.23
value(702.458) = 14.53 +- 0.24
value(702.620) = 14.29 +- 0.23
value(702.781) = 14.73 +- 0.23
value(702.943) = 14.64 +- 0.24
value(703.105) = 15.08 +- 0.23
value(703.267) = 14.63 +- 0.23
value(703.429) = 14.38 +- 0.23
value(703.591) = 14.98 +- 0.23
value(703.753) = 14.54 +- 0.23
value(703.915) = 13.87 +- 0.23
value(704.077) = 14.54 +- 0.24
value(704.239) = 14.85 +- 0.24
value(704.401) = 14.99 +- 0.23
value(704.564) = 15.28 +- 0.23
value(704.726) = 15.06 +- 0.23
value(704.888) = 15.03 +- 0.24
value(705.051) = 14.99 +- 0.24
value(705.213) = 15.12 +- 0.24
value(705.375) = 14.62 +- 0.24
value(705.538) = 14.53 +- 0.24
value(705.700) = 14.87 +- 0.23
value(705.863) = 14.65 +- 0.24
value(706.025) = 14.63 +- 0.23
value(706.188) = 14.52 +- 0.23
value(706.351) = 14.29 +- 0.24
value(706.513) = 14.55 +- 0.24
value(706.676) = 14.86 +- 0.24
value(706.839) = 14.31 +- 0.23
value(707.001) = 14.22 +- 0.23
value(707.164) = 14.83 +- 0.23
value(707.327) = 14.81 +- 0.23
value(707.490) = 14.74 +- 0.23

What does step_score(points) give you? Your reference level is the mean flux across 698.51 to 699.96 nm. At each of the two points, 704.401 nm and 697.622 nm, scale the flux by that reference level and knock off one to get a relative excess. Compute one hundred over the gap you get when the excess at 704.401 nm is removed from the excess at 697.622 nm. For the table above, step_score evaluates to -2125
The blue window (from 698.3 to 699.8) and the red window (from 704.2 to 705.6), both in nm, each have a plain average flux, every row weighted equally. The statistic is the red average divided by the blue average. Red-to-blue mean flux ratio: 1.05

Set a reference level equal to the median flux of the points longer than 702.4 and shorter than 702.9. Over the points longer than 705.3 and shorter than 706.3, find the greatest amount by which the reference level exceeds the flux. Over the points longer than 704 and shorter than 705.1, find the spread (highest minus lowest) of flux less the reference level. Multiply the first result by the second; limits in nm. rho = 0.0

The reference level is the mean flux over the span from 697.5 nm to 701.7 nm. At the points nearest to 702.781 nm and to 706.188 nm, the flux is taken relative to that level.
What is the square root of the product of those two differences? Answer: 0.4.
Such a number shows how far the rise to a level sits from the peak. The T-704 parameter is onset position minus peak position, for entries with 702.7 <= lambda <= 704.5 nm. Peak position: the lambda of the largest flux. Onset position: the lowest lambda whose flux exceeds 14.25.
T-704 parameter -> -0.32 nm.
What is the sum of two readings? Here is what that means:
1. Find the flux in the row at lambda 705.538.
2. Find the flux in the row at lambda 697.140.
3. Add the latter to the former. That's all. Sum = 28.9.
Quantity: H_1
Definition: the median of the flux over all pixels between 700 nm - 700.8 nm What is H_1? 14.4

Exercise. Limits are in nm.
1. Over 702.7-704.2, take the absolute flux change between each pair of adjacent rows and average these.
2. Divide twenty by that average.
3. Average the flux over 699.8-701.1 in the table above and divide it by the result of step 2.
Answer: 0.325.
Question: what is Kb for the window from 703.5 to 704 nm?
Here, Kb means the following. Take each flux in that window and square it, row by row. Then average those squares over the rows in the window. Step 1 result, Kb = 209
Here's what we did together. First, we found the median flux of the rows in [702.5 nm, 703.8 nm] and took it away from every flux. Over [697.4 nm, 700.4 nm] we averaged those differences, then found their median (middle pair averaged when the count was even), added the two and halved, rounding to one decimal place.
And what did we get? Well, -0.4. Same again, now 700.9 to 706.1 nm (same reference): 0.0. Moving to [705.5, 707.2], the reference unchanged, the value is -0.1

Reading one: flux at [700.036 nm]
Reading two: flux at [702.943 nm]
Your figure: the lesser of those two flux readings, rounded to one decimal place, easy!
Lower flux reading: 14.6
